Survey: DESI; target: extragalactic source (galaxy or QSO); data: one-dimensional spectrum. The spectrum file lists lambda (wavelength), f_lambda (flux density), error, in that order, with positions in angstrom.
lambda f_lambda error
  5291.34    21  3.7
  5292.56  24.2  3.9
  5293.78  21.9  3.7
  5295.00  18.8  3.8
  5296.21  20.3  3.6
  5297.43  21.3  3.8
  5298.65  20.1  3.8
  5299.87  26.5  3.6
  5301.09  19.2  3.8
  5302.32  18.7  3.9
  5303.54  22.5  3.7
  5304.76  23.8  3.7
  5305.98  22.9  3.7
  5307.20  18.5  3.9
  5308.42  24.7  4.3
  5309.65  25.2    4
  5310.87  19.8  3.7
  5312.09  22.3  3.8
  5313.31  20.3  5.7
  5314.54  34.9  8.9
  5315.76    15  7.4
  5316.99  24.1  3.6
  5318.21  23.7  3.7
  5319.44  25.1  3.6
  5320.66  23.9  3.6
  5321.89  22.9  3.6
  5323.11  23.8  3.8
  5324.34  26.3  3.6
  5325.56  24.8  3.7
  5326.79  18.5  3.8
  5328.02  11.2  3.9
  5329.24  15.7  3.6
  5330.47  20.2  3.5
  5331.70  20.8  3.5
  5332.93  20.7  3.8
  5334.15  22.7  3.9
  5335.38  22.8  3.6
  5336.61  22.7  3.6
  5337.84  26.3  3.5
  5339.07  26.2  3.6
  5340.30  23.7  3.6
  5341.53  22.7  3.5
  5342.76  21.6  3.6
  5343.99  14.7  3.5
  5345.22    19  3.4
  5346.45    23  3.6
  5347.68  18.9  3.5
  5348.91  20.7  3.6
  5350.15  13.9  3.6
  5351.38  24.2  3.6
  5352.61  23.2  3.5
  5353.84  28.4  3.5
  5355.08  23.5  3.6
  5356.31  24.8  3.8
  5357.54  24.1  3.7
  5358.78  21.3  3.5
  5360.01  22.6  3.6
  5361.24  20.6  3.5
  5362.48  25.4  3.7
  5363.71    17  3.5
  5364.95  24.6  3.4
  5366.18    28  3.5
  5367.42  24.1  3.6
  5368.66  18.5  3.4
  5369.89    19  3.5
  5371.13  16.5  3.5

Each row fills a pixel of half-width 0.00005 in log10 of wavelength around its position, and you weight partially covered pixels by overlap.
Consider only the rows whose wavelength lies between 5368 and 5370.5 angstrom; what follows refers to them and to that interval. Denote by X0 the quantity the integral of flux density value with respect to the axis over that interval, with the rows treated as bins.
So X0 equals 47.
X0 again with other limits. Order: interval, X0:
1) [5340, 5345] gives 102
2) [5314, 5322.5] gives 205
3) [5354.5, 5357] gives 61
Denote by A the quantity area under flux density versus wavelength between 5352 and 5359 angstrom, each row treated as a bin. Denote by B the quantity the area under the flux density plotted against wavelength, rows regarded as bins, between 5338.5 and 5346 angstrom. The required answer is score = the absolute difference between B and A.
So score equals 11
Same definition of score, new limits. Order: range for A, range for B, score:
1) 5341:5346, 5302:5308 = 31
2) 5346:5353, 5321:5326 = 21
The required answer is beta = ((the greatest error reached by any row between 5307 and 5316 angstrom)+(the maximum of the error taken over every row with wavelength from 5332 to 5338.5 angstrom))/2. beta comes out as 6.40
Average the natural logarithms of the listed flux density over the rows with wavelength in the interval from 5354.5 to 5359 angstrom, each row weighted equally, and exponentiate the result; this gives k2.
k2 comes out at 23.4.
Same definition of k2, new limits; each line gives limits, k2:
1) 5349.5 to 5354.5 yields 21.7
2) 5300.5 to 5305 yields 20.9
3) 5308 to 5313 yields 22.9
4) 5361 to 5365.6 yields 21.6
